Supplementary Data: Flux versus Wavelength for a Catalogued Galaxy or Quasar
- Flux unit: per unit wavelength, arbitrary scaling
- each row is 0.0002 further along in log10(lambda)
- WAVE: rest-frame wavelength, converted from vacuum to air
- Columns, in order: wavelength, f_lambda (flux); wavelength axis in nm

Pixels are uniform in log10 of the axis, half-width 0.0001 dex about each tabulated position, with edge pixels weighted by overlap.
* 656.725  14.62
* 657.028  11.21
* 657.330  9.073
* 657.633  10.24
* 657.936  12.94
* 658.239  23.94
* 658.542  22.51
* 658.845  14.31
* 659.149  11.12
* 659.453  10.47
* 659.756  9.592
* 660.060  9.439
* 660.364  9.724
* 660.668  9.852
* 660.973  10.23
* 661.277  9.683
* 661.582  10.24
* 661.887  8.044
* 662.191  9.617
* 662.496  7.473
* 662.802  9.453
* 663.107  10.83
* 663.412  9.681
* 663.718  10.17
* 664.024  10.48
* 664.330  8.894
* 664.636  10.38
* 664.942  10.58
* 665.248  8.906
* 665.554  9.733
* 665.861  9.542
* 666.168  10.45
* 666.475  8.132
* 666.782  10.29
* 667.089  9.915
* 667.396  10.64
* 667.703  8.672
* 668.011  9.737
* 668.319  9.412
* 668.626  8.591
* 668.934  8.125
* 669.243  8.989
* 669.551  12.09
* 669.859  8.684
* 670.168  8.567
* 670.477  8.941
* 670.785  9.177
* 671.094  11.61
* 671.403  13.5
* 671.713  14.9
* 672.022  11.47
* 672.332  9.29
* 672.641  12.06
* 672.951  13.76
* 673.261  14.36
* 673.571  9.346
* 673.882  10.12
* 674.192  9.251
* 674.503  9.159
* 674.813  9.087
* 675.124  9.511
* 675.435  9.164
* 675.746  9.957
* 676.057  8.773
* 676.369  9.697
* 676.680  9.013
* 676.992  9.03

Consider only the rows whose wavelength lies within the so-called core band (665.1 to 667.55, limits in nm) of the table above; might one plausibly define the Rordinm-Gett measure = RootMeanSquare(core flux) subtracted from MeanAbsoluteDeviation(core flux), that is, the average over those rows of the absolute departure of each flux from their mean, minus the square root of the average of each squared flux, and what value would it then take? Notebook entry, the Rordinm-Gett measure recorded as -9.1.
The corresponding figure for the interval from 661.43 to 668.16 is -9.0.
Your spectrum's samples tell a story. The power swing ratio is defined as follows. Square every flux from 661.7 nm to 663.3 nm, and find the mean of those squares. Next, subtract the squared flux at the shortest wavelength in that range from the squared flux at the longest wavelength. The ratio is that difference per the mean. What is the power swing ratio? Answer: 0.6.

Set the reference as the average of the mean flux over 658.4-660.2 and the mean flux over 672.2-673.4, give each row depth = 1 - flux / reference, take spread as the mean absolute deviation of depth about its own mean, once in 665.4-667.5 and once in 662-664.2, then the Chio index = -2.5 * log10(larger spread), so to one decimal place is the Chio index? 3.1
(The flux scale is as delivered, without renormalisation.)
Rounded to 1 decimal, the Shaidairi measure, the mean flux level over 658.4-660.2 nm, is 12.9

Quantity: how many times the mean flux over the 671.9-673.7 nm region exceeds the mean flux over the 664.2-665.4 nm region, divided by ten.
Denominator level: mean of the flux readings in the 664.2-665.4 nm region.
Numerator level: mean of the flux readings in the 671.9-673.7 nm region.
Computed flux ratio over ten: 0.121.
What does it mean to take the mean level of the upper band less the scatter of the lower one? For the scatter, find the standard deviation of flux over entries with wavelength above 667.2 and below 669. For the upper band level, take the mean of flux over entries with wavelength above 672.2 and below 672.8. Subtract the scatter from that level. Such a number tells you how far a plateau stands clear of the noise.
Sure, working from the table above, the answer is 10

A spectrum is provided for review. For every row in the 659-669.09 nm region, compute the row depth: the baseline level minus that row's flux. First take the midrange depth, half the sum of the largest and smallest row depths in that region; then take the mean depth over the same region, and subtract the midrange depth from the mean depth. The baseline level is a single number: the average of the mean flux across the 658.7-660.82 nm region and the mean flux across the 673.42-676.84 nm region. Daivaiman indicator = -0.3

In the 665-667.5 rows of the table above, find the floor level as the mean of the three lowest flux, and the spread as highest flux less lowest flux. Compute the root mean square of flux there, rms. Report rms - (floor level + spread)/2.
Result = 4.0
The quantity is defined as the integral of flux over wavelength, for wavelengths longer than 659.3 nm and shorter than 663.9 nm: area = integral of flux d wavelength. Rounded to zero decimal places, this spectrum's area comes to 44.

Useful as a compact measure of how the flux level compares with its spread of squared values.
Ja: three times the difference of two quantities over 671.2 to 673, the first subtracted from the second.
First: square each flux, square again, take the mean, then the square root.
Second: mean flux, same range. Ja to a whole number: -459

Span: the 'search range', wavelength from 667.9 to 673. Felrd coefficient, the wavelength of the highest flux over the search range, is 671.713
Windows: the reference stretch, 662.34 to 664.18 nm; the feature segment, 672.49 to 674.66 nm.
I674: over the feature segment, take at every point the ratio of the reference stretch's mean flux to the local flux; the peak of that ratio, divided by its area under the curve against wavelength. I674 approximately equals 0.543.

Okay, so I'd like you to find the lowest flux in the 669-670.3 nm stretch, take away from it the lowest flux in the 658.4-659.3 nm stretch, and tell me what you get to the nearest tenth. -2.6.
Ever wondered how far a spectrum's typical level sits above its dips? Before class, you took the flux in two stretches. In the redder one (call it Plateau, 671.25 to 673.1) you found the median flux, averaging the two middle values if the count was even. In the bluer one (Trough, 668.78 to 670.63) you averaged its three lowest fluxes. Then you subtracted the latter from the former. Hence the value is 4.3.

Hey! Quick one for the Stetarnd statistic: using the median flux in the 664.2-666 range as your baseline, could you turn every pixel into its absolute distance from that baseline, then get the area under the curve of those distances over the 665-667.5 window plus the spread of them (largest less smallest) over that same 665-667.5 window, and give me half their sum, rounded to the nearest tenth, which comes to 1.5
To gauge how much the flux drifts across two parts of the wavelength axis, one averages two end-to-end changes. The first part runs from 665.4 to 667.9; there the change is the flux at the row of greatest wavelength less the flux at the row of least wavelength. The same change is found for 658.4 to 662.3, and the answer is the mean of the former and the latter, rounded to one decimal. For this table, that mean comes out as -7.0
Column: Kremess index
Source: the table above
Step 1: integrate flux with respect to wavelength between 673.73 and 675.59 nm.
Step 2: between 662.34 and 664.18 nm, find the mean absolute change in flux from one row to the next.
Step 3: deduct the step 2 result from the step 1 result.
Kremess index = 16.4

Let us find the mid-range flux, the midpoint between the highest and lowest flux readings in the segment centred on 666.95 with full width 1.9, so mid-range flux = 9.4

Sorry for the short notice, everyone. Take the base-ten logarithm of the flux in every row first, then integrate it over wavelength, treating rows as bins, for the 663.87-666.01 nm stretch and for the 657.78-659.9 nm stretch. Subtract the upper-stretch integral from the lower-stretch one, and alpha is 0.32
